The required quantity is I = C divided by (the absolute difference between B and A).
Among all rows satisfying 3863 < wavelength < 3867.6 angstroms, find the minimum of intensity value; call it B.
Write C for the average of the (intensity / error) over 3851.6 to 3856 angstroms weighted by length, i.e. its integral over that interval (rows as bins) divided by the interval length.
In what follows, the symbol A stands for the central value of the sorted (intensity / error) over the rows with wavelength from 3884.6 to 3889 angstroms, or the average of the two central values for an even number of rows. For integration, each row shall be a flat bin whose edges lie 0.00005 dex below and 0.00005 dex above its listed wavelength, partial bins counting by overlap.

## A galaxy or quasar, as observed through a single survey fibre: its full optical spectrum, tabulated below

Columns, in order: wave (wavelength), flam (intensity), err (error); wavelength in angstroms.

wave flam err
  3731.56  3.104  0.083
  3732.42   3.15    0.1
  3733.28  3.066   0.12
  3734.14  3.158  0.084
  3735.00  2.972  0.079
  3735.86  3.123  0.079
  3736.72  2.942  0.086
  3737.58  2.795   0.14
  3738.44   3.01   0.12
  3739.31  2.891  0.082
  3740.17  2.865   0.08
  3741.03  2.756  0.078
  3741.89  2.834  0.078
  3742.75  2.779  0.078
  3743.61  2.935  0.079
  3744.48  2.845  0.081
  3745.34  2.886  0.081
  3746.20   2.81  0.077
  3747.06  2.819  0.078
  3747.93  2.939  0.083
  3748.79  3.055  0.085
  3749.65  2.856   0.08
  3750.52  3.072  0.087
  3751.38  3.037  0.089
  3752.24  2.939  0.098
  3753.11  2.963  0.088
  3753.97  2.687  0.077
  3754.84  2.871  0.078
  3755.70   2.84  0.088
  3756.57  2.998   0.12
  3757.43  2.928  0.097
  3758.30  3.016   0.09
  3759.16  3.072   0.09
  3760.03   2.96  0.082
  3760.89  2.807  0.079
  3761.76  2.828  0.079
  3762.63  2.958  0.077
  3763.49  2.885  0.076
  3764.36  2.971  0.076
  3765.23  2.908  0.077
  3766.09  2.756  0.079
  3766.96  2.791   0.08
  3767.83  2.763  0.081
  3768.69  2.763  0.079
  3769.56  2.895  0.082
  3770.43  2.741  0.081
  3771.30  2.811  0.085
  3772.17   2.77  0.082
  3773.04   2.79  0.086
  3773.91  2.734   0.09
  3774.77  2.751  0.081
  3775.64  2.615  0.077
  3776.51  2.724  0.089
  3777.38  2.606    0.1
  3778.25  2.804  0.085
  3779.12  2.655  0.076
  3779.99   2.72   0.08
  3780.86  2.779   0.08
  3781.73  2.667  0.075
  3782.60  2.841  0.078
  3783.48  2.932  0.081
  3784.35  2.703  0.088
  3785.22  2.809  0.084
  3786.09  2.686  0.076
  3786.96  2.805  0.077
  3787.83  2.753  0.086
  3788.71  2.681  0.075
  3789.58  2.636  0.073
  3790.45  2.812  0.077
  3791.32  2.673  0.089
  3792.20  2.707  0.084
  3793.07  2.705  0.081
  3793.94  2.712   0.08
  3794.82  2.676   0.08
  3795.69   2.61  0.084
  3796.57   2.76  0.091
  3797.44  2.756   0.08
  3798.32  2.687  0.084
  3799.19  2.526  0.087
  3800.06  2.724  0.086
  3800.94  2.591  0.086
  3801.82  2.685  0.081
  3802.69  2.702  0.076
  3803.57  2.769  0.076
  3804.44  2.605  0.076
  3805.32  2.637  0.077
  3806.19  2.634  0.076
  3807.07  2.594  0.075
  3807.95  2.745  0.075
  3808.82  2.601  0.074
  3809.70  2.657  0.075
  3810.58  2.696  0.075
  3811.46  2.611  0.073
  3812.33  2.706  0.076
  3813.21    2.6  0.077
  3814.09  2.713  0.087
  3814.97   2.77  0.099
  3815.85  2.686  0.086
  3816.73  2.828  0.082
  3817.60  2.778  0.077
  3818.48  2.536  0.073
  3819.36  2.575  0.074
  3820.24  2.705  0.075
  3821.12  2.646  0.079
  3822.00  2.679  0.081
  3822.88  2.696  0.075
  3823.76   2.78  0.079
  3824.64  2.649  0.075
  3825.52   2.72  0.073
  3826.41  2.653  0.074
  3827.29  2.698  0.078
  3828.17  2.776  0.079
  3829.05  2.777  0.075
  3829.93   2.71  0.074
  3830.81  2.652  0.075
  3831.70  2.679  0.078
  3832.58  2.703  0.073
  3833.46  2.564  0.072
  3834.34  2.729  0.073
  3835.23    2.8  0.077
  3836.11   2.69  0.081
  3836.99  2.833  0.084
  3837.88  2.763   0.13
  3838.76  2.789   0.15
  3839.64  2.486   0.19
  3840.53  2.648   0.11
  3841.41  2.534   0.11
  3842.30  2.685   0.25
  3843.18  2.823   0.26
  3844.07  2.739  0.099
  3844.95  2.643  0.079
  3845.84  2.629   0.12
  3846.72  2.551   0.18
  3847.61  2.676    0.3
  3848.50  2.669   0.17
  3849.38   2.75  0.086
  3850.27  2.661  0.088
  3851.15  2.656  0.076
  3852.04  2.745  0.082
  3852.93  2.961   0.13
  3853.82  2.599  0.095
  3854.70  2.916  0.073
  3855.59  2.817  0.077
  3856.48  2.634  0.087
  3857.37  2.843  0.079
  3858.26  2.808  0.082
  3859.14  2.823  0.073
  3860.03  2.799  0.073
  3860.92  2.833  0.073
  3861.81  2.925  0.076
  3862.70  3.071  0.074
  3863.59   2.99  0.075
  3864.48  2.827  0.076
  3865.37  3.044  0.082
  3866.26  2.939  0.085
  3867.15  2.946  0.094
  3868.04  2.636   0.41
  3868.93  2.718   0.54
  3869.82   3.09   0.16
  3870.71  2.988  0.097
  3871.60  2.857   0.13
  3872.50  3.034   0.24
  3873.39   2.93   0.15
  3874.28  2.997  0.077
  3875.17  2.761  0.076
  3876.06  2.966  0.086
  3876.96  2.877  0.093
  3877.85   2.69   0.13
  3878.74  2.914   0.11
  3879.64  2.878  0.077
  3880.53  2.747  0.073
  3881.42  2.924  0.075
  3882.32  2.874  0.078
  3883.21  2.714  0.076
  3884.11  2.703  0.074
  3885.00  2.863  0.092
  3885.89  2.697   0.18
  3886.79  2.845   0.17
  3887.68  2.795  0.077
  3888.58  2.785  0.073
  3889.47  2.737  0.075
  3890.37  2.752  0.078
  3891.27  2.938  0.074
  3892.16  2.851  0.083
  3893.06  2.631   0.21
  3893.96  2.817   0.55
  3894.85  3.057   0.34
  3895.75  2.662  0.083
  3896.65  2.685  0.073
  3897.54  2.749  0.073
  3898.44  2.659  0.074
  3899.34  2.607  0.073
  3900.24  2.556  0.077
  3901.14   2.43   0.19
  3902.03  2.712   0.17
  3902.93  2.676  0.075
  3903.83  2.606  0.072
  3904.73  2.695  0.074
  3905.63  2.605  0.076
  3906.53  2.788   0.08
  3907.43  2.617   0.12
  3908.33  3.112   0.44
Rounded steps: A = 31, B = 2.827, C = 32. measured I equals 1.13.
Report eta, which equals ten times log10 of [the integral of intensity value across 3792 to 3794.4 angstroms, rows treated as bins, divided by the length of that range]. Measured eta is 4.33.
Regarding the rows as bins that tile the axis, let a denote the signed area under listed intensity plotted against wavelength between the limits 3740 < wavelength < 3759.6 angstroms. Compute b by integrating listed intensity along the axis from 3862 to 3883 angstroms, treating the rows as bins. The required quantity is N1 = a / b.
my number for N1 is 0.94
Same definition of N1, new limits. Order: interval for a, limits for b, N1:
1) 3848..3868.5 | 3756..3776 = 1.01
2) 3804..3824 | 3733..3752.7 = 0.93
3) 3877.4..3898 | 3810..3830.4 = 1.05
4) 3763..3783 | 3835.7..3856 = 1.01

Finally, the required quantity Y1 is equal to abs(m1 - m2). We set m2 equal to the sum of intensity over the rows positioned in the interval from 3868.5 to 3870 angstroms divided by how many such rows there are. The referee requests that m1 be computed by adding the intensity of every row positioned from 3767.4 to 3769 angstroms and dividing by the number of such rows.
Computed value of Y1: 0.141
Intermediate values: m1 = 2.76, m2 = 2.90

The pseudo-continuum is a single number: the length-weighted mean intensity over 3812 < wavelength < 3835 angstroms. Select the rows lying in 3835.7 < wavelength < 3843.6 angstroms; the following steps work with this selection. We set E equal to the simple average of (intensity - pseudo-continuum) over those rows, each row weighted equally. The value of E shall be 0.00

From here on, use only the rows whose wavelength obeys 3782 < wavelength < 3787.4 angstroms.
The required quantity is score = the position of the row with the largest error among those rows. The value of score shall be 3784.35 angstroms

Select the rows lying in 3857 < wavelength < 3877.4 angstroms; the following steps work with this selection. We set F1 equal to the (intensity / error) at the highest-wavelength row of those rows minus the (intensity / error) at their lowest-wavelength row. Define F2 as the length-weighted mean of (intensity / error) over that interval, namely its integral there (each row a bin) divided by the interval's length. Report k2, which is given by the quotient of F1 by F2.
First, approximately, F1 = -5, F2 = 30.5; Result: -0.17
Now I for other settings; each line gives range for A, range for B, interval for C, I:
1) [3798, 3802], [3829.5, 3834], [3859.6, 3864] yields 1.35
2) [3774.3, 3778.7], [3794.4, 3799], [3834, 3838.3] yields 1.06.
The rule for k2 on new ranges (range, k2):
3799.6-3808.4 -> 0.14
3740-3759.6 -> -0.05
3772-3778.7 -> -0.02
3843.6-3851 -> 0.11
